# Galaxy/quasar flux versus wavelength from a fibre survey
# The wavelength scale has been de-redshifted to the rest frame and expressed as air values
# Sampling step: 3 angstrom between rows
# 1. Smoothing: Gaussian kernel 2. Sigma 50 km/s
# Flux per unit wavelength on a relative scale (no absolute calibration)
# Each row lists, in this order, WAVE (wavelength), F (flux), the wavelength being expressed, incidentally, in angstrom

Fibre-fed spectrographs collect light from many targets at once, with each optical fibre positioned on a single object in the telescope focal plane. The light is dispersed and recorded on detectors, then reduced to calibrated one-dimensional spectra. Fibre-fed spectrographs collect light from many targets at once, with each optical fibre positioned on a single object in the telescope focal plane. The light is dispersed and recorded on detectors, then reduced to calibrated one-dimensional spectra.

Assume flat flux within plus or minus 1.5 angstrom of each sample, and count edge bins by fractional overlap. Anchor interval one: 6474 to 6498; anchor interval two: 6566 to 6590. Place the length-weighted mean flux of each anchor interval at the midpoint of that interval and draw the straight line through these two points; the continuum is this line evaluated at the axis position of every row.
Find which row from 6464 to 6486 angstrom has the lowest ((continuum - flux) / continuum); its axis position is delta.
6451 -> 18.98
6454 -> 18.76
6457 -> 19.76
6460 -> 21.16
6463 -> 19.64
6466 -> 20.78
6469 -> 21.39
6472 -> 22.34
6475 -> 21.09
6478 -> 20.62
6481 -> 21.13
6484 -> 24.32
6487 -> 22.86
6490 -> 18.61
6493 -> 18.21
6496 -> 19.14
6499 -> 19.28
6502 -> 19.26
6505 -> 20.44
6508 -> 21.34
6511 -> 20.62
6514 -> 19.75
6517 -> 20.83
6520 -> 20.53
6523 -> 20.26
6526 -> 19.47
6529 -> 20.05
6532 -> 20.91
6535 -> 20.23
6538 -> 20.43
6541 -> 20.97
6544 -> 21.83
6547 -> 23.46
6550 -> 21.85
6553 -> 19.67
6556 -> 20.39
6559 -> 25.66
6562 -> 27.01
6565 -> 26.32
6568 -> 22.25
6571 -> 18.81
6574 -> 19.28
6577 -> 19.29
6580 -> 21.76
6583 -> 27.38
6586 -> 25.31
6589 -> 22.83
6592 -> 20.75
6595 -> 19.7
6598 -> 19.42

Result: 6484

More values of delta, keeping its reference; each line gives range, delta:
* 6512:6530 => 6517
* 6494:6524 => 6508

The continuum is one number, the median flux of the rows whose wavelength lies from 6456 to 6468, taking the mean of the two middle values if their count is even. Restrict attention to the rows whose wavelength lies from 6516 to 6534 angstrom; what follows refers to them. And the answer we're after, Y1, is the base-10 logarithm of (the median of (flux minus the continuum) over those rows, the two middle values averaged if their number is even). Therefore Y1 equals -0.90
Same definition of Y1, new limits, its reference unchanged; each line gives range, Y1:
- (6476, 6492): -0.07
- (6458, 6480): -0.09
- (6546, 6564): 0.38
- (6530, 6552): -0.15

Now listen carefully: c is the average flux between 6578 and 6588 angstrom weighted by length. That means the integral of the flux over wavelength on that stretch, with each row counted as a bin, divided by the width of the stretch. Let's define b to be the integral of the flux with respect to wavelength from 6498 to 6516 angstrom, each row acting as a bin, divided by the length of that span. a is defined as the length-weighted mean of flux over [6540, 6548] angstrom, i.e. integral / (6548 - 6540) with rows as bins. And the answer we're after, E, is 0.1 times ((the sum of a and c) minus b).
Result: 2.6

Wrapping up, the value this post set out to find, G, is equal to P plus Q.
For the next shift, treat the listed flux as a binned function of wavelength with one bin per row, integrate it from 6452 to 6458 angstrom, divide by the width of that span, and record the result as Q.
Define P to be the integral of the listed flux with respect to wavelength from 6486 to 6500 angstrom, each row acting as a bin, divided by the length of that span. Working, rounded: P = 19.5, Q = 19.2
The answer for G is 38.7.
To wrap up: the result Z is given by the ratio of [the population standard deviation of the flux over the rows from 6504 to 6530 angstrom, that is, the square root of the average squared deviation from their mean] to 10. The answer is 0.05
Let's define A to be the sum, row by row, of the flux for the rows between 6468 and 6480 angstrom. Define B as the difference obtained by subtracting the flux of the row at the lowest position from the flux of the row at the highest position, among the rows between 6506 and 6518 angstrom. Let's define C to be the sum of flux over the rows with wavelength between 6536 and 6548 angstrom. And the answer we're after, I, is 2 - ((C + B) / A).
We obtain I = 0.99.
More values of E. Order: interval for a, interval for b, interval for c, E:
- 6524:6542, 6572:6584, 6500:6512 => 1.9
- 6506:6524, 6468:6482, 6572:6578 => 1.8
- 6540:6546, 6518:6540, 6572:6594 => 2.4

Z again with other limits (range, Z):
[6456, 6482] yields 0.08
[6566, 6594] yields 0.27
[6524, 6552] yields 0.11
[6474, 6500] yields 0.19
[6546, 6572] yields 0.28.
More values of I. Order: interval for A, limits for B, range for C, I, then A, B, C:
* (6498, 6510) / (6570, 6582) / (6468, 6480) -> 0.90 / 80.3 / 3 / 85.4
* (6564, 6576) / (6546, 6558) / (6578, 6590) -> 0.91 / 86.7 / -3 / 97.3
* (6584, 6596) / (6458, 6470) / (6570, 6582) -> 1.10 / 88.6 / 0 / 79.1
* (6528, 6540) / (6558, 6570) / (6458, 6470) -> 1.03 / 81.6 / -3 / 83.0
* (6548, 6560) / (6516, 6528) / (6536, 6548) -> 1.03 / 87.6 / -1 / 86.7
